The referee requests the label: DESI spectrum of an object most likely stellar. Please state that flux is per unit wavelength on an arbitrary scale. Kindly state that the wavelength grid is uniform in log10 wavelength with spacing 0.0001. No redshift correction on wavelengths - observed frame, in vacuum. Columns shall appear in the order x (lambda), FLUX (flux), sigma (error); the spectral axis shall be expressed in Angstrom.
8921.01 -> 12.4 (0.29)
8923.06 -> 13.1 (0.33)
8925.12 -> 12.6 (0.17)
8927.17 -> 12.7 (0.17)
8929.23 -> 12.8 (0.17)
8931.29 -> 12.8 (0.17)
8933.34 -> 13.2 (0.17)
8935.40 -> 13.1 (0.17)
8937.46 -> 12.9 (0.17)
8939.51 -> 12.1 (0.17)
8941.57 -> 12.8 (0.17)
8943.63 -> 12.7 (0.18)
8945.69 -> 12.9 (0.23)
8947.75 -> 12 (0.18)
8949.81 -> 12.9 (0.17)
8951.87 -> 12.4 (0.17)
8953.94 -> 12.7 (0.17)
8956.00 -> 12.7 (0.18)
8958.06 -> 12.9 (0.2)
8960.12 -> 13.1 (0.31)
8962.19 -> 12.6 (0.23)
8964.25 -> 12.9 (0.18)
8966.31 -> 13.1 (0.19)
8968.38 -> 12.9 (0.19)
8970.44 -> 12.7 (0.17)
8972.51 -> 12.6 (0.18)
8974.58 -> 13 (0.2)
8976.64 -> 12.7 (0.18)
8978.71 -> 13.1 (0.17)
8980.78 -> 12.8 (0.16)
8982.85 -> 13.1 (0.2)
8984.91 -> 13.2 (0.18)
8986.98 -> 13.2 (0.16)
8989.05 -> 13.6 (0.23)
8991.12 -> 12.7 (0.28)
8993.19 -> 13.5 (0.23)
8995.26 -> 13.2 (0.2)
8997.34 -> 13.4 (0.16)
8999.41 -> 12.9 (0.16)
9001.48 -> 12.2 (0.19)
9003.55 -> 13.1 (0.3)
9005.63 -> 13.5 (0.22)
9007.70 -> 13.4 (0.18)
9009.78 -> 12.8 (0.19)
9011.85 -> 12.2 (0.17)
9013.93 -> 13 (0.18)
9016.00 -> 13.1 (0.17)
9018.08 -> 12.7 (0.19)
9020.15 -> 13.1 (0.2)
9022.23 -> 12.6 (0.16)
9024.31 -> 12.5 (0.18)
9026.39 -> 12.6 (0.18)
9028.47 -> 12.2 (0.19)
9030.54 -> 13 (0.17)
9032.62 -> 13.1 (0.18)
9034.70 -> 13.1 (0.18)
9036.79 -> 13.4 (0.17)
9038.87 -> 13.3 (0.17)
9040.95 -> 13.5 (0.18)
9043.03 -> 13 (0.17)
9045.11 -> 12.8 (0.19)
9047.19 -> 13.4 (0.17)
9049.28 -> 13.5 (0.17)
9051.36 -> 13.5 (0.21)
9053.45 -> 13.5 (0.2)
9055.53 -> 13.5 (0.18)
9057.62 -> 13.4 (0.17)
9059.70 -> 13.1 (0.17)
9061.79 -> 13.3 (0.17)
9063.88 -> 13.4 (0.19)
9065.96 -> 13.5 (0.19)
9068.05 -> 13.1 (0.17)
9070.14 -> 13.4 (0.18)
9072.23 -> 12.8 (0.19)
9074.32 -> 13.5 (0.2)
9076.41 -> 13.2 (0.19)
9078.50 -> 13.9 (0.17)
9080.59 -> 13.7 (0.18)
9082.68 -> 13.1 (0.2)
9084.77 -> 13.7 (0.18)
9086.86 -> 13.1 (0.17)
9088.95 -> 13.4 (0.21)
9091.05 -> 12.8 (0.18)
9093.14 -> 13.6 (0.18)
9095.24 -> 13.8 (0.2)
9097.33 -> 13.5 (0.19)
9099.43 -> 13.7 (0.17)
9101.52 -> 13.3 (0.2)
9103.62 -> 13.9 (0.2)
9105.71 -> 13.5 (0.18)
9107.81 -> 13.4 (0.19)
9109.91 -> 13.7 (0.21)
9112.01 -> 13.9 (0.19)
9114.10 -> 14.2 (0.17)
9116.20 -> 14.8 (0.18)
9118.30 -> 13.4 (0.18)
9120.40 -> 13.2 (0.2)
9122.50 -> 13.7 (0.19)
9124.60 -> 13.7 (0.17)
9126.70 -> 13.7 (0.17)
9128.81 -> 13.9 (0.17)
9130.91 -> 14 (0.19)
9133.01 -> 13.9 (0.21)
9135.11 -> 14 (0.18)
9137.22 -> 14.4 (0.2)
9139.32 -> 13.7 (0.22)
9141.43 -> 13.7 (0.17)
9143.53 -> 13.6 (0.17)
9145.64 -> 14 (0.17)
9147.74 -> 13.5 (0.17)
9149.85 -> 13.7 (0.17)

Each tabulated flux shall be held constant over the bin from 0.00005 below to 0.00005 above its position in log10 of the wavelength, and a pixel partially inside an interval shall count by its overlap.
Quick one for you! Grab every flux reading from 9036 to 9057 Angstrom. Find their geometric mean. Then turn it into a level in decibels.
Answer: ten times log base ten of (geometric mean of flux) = 11.3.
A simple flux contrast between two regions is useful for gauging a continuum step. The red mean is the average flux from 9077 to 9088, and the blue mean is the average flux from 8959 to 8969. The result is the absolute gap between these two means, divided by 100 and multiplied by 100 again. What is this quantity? 0.58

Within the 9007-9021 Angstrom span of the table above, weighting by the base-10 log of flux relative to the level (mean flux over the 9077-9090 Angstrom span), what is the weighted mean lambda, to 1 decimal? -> 9014.0 Angstrom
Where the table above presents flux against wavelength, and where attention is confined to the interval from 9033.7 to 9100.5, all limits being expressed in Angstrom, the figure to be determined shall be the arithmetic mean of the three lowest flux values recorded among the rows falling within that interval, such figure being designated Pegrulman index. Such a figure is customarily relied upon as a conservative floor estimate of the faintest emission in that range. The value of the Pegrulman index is 12.8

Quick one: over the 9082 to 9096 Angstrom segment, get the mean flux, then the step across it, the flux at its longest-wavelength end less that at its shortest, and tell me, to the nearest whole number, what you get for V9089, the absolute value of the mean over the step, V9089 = 19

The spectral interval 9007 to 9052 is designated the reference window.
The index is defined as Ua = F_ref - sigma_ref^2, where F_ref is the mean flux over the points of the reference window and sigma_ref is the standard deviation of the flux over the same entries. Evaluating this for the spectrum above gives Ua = 12.8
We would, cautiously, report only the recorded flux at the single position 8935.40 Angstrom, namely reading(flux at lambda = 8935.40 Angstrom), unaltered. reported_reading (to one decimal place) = 13.1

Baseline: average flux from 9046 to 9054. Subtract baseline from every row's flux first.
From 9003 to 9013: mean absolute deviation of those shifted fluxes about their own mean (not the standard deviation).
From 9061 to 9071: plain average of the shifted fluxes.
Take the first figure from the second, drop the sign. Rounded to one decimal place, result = 0.5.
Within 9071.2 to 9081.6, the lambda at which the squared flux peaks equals 9078.50 Angstrom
